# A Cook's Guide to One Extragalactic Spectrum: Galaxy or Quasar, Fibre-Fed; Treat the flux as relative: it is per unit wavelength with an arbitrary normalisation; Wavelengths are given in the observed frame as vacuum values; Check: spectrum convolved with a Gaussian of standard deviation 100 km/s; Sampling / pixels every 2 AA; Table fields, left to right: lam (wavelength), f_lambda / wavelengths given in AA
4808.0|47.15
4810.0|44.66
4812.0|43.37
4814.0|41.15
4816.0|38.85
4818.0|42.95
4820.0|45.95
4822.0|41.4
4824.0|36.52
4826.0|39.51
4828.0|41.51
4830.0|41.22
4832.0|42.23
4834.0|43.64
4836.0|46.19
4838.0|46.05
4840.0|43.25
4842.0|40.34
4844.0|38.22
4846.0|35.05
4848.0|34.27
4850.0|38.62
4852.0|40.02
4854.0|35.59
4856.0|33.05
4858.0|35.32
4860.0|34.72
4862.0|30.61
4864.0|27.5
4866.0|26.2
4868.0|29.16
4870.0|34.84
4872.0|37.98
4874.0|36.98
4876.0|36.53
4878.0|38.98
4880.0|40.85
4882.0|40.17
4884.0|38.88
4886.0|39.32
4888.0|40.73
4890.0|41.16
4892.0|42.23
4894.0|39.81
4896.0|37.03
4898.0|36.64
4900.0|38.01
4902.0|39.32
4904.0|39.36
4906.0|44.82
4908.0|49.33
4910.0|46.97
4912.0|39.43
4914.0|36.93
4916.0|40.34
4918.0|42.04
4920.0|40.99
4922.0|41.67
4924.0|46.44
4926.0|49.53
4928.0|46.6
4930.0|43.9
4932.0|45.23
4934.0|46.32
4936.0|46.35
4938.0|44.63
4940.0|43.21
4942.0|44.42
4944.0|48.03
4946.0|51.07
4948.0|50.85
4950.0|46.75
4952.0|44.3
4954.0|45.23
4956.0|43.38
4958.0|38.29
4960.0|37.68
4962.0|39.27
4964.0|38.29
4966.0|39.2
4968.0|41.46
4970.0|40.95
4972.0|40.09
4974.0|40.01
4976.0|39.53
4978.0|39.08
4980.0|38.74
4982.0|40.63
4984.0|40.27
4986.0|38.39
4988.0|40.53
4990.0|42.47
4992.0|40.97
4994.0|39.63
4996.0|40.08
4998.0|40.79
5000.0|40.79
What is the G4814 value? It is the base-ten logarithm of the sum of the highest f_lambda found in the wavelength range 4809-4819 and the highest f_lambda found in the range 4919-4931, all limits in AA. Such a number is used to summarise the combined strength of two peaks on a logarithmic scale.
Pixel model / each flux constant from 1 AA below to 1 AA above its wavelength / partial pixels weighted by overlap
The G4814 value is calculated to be 1.97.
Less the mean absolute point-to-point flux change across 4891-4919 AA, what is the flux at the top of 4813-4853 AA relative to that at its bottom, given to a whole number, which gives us -4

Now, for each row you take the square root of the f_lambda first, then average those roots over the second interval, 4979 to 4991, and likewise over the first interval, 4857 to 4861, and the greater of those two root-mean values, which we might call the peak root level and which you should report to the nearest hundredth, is 6.34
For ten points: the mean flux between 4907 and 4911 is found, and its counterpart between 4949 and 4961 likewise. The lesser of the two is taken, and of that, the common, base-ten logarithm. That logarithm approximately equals 1.63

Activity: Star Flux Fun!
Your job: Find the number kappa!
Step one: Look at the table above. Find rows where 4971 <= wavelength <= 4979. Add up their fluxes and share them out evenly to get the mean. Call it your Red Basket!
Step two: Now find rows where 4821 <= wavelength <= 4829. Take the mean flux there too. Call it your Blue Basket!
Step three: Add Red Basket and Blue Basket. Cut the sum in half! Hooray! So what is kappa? 39.7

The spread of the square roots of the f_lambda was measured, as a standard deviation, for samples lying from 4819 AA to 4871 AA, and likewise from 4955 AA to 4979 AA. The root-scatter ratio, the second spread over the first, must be 0.3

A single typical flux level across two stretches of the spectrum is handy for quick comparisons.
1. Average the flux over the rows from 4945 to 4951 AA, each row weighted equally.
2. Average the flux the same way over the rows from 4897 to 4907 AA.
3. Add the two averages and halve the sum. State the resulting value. 45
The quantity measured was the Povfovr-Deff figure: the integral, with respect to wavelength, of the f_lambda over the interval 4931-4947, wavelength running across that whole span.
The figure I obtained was 739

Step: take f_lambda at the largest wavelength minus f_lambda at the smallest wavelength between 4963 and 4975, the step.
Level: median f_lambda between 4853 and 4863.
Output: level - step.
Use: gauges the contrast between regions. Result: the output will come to 33.0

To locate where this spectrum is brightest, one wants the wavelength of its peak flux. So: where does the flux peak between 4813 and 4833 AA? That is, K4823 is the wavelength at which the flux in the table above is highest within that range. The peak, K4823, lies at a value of 4820.0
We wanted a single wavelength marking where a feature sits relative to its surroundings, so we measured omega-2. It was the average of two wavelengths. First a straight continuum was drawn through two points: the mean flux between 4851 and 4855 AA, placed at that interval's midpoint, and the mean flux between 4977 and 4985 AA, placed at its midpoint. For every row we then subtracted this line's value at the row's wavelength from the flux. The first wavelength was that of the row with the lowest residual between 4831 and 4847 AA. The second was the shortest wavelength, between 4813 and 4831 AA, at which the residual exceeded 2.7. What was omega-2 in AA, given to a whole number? 4830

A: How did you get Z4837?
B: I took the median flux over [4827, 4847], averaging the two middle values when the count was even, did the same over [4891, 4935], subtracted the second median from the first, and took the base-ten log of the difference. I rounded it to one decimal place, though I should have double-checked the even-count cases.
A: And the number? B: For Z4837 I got -1.8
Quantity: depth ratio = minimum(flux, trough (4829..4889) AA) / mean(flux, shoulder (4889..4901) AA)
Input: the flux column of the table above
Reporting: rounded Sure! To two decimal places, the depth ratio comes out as 0.67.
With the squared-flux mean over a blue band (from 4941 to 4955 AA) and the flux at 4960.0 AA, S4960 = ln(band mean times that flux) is 11.3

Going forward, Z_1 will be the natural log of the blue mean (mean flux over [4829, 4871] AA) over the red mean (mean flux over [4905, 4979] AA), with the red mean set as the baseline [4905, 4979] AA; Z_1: -0.16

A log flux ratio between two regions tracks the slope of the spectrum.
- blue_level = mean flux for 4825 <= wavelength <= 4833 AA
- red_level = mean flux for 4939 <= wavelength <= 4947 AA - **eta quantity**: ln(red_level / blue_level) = 0.13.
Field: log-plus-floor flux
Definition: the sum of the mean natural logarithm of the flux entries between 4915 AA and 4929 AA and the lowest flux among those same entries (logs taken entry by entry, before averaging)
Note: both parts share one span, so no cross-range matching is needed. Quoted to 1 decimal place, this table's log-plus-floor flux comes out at 44.1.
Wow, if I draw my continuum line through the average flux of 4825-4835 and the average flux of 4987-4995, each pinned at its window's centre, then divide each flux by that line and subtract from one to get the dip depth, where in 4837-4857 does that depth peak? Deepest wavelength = 4856.0 AA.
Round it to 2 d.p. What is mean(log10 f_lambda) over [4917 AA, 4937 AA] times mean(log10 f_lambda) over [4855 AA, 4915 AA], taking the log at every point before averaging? 2.60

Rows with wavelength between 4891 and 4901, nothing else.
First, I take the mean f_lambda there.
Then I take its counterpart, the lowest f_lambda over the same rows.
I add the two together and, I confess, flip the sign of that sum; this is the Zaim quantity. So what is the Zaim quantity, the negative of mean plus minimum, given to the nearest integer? -75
